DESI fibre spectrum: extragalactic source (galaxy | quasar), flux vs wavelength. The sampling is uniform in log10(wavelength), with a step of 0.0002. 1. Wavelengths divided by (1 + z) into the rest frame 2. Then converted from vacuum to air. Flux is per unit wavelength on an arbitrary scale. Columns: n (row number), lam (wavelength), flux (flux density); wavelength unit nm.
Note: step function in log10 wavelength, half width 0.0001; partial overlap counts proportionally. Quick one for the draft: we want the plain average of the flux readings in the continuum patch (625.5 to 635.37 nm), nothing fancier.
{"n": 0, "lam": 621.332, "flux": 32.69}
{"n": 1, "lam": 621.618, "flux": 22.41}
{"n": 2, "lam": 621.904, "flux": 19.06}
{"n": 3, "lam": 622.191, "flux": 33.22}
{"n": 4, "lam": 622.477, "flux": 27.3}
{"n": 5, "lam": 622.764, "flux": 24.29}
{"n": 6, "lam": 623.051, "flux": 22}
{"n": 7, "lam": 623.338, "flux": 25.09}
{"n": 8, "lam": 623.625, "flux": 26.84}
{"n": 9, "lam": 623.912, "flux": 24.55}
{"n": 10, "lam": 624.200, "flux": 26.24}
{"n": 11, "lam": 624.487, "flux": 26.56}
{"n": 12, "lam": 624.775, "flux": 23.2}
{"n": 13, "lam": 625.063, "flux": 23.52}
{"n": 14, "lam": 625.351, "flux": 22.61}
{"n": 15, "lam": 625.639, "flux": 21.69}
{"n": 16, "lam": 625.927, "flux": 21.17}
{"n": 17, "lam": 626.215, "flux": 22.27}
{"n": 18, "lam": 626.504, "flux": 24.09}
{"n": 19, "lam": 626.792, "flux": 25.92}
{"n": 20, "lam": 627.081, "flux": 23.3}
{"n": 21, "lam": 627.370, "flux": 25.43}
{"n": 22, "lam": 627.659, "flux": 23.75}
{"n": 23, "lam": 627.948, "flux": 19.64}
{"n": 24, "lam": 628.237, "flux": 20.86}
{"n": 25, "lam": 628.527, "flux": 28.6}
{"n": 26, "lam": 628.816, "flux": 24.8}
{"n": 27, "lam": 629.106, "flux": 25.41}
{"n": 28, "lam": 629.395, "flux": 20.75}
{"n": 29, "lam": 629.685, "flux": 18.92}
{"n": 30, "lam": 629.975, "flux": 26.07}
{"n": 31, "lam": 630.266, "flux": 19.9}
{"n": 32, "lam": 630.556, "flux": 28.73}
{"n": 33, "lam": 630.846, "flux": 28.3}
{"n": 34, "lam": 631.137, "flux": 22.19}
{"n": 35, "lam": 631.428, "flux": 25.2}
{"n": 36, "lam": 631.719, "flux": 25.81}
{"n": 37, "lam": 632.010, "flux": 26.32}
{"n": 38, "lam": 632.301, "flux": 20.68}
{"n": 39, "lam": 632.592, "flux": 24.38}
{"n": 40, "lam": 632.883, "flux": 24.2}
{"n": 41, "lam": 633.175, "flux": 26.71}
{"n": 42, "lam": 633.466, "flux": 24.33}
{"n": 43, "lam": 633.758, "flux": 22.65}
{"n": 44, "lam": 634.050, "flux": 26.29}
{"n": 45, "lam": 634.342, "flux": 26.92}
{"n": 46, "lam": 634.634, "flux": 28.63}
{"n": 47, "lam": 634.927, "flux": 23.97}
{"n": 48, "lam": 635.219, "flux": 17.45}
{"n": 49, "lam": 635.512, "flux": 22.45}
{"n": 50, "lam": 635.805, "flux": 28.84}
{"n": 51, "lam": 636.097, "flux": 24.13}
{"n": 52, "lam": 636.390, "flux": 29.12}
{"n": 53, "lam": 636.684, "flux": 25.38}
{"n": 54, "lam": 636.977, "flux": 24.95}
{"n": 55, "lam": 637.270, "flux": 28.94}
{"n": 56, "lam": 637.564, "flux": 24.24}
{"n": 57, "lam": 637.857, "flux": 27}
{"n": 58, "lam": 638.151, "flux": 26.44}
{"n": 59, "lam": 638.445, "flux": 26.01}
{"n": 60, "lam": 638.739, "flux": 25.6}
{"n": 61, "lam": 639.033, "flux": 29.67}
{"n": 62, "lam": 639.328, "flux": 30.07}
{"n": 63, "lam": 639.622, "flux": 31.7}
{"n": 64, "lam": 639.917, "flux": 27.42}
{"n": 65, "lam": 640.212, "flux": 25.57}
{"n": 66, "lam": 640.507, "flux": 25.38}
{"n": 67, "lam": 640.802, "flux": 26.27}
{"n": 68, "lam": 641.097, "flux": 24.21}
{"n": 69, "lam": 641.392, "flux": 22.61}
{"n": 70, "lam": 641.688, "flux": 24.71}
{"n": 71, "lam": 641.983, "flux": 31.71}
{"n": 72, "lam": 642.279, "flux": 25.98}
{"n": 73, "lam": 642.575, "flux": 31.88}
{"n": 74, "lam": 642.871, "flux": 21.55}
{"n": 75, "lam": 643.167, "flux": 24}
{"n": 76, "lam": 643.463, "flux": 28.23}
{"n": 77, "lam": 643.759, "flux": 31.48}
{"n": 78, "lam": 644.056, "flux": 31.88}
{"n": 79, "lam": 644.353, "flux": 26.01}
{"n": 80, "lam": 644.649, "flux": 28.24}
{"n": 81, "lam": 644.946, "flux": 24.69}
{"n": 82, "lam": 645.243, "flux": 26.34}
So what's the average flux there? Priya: 24.0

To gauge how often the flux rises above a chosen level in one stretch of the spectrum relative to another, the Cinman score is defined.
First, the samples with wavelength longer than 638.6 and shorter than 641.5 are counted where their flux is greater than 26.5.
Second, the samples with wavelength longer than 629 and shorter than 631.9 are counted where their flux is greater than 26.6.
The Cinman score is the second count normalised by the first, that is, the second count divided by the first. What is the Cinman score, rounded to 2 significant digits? 0.50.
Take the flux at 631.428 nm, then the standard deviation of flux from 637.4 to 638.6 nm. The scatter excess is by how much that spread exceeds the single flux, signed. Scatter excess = -24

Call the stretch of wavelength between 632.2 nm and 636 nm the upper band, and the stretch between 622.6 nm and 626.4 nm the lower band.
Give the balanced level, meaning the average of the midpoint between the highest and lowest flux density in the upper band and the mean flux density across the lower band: 23.5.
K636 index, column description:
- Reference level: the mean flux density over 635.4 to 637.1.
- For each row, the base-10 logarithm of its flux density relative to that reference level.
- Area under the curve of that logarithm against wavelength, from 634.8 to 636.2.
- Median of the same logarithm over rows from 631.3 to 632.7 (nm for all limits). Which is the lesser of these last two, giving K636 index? -0.071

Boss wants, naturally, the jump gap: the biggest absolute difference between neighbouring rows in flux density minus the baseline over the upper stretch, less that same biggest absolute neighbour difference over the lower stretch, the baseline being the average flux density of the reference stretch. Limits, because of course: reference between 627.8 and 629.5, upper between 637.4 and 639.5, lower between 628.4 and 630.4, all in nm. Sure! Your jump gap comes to -3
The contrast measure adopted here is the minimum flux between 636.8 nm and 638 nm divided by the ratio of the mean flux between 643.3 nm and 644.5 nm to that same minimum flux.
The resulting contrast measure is 20.0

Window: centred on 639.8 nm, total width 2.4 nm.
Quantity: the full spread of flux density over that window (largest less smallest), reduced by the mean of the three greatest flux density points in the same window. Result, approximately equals -24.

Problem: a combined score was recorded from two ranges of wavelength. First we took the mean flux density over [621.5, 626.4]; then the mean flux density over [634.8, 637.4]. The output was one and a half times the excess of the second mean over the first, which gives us 1.2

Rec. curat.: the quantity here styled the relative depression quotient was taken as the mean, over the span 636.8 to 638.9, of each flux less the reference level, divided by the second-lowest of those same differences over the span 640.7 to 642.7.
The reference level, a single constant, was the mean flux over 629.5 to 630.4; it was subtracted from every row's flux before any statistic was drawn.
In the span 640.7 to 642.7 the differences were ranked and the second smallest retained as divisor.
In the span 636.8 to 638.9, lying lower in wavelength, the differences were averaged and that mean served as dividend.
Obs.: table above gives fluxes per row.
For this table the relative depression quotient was 1.8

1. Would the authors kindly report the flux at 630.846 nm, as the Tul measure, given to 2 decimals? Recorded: 28.30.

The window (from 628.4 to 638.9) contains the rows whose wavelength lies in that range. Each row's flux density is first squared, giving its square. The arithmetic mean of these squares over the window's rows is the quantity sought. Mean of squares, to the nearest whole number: 634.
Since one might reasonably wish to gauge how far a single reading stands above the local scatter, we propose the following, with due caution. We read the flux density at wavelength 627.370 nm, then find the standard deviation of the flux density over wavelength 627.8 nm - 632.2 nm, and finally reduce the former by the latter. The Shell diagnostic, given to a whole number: 22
